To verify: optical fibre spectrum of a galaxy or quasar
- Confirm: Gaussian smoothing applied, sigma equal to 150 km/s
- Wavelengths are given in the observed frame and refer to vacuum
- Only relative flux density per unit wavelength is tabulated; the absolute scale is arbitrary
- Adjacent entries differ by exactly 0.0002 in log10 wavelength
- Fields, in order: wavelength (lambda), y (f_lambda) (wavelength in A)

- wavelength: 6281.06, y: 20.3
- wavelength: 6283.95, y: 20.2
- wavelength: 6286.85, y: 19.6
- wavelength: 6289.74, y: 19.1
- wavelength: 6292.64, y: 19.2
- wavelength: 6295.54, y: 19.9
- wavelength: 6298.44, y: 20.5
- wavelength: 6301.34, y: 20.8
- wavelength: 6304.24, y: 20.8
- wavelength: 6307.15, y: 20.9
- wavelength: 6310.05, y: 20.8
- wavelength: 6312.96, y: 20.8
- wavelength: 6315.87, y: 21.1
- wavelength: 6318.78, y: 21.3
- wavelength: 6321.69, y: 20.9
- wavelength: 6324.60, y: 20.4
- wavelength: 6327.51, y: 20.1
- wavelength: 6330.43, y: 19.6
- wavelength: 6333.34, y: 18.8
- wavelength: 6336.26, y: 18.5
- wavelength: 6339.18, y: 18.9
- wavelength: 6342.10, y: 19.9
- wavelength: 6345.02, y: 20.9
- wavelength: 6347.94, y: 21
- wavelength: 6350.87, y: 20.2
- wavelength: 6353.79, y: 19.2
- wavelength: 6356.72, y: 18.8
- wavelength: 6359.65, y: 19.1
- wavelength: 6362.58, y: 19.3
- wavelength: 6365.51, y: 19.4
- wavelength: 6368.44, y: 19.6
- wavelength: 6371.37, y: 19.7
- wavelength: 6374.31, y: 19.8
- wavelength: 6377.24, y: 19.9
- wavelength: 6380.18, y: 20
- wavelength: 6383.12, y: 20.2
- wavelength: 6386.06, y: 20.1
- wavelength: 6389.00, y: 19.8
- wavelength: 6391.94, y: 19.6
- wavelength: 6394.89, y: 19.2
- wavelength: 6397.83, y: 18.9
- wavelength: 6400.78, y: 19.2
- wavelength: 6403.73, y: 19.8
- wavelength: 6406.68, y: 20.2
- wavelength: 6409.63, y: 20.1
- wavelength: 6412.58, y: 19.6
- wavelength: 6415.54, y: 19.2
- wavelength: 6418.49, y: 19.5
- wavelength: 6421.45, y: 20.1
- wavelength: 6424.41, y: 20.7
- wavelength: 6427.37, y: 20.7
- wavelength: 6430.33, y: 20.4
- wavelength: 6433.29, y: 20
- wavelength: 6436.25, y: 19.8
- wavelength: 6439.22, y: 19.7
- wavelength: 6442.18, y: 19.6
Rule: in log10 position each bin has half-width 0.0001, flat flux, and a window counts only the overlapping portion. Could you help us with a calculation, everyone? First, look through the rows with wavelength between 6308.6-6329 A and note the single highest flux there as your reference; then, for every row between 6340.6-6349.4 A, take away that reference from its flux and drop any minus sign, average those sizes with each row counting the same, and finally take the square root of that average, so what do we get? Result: 0.84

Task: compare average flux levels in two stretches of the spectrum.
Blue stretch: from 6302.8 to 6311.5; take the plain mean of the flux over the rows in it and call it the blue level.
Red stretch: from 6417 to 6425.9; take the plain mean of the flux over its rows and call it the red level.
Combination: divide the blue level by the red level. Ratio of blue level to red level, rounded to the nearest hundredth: 1.04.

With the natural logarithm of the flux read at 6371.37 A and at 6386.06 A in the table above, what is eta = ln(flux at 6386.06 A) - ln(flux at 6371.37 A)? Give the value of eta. 0.02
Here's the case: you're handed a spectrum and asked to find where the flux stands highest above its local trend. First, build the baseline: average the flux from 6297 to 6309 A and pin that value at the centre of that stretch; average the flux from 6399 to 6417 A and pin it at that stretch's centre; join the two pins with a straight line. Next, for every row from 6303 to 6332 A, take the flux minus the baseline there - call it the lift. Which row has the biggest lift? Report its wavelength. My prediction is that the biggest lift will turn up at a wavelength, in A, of 6318.78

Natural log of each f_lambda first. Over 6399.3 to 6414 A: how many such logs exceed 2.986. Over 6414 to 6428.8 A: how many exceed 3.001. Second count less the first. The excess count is 0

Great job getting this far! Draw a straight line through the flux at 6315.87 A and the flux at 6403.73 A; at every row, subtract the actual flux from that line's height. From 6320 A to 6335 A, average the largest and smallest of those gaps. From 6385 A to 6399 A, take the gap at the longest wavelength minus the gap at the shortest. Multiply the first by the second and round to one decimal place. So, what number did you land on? 1.1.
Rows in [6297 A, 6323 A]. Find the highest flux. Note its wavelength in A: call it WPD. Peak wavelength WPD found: 6318.78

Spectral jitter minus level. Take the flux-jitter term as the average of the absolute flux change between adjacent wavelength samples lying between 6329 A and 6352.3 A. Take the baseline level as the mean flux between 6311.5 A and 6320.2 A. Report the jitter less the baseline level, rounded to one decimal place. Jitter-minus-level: -20.4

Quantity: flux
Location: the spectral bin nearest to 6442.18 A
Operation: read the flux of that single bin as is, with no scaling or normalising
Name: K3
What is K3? 19.6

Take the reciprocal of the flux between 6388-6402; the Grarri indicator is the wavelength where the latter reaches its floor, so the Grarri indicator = 6389.00 A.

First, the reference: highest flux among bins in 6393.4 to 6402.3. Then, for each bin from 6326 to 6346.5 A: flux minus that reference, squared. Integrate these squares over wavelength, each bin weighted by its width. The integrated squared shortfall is 15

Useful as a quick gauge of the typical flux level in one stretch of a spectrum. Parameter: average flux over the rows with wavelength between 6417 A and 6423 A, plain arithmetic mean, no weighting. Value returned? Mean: 19.8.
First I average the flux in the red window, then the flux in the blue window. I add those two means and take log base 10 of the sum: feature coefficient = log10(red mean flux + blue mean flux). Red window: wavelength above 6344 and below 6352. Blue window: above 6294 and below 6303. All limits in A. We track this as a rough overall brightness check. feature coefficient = 1.61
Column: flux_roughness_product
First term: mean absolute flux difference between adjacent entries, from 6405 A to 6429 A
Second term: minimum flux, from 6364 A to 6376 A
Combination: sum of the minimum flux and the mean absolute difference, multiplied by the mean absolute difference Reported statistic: 7.1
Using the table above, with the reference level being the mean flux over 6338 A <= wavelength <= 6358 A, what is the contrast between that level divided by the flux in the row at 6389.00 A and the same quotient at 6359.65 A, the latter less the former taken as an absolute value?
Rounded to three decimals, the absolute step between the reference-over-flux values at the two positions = 0.037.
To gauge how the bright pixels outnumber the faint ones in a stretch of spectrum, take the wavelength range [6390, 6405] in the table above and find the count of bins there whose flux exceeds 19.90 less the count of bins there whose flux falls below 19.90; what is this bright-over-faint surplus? -5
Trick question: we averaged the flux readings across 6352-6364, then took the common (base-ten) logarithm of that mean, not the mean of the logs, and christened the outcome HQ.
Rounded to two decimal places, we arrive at 1.28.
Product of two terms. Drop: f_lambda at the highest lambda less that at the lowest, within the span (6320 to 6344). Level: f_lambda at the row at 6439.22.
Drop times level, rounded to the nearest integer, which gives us -20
